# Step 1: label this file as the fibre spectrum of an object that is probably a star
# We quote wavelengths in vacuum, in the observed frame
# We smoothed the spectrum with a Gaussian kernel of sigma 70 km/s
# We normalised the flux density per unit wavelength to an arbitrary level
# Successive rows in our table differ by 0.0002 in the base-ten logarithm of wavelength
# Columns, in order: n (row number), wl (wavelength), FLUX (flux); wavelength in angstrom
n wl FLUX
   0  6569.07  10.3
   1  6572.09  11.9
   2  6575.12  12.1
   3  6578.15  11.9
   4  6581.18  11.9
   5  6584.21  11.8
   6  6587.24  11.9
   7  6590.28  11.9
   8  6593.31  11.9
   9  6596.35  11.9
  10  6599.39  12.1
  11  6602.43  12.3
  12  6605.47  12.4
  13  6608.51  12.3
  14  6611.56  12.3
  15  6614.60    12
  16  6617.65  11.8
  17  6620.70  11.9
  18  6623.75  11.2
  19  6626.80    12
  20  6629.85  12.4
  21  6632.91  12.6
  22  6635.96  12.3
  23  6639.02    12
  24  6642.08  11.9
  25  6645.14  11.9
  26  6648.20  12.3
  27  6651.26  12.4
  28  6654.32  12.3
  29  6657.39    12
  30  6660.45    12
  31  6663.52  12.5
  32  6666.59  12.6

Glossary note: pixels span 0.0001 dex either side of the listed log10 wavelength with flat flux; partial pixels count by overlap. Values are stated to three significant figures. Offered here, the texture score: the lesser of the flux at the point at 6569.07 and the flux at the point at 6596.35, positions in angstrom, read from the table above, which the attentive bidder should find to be 10.3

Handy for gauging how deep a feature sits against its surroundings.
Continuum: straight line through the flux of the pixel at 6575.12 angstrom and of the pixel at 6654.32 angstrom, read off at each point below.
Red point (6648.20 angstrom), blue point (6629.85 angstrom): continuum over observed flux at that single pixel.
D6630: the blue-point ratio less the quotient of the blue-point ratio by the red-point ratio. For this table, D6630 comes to -0.001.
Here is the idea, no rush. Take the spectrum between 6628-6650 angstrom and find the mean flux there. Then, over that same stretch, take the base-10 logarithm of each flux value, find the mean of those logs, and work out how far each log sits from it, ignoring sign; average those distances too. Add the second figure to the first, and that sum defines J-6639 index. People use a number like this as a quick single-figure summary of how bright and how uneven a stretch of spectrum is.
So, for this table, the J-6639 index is 12.2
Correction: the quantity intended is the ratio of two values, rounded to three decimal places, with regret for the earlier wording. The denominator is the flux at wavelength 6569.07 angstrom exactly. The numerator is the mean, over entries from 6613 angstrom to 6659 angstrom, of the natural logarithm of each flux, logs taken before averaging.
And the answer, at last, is 0.242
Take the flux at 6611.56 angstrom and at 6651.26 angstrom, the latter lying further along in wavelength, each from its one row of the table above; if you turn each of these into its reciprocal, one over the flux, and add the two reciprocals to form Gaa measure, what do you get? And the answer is 0.1619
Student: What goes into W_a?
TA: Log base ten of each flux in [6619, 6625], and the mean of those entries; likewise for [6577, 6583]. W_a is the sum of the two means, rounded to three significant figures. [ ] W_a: 2.14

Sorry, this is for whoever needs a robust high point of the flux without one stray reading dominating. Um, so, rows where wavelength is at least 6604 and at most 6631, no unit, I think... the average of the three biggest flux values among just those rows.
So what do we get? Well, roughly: 12.37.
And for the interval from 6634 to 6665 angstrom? 12.40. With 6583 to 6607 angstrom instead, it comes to 12.27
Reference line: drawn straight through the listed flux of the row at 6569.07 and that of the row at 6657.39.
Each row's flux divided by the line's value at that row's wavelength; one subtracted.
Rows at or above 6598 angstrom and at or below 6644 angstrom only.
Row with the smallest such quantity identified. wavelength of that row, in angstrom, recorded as 6623.75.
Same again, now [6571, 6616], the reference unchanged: 6614.60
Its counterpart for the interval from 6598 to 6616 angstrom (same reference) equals 6614.60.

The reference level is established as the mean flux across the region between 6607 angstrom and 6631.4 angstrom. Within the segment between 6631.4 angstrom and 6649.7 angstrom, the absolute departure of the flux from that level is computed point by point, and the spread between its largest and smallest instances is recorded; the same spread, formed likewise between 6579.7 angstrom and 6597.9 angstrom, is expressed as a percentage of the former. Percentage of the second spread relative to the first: 17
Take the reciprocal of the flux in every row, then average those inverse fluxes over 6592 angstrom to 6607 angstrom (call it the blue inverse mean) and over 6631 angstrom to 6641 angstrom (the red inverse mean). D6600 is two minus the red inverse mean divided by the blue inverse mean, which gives 1.01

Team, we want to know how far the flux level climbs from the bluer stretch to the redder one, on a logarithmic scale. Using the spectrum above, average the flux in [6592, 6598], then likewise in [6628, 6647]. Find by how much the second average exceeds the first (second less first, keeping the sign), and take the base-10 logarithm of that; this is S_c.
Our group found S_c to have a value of -0.55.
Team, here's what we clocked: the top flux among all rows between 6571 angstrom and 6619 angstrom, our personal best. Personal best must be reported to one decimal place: 12.4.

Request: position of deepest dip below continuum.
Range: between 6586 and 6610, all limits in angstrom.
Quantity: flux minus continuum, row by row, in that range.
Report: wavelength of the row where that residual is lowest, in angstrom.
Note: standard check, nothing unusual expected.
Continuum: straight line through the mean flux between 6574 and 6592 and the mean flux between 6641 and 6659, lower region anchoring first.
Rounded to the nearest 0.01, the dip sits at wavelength 6596.35 angstrom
